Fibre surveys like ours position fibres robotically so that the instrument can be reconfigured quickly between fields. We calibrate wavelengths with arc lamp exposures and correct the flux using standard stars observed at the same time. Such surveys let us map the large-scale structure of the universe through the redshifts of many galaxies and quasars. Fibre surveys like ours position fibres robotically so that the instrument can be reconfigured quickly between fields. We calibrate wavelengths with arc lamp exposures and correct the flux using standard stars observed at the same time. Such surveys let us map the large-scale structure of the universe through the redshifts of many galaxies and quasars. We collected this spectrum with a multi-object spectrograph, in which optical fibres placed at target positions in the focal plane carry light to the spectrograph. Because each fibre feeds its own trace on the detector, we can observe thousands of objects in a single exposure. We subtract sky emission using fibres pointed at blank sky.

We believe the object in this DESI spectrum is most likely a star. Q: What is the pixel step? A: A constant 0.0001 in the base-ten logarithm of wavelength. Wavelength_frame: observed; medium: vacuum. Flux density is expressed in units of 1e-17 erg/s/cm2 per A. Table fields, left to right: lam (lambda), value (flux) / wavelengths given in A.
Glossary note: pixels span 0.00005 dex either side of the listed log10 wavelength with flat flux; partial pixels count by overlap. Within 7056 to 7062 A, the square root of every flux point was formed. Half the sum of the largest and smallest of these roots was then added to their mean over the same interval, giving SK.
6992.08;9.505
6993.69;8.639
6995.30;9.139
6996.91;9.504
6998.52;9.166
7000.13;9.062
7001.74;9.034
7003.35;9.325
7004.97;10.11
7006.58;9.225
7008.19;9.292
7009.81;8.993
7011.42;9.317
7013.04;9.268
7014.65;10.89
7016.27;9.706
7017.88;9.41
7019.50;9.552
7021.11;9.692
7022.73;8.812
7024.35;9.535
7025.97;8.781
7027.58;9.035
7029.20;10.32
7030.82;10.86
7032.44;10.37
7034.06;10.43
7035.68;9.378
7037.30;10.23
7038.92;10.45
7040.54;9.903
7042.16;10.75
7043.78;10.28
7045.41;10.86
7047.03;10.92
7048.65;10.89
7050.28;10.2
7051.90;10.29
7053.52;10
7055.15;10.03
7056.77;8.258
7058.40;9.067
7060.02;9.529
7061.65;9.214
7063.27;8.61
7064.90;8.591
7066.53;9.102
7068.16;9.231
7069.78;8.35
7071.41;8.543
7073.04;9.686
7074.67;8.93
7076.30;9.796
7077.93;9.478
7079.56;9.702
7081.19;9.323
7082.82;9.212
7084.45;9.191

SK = 5.98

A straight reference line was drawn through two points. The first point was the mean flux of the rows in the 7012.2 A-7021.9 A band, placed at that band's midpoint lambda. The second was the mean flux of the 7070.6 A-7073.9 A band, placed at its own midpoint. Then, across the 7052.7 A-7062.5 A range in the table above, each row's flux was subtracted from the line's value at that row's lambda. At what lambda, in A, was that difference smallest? 7055.15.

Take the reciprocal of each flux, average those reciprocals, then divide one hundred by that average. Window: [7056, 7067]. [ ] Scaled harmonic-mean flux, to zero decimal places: 889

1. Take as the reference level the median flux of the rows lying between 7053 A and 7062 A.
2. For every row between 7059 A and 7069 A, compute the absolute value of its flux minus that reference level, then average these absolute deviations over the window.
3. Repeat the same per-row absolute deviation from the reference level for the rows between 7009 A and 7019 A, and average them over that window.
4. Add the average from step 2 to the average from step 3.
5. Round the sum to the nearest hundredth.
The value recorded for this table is 0.78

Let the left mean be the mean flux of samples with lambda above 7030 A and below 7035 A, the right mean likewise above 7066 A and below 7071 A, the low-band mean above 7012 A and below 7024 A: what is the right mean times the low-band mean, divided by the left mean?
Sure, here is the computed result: 8.1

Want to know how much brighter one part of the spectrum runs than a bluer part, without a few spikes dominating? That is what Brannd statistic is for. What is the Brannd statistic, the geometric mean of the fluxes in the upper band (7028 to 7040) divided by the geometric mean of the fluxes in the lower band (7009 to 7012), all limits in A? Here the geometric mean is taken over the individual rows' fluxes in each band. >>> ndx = 1.12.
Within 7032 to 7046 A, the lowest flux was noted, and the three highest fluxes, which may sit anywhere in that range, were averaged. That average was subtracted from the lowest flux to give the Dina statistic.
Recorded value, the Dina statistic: -1.31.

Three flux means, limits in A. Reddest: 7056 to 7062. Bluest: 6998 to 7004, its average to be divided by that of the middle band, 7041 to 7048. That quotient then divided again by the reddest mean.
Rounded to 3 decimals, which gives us 0.095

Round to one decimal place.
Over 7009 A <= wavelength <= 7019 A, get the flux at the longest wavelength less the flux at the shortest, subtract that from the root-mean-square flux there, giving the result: 9.2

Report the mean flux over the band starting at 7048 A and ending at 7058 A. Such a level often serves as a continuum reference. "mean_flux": 9.9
